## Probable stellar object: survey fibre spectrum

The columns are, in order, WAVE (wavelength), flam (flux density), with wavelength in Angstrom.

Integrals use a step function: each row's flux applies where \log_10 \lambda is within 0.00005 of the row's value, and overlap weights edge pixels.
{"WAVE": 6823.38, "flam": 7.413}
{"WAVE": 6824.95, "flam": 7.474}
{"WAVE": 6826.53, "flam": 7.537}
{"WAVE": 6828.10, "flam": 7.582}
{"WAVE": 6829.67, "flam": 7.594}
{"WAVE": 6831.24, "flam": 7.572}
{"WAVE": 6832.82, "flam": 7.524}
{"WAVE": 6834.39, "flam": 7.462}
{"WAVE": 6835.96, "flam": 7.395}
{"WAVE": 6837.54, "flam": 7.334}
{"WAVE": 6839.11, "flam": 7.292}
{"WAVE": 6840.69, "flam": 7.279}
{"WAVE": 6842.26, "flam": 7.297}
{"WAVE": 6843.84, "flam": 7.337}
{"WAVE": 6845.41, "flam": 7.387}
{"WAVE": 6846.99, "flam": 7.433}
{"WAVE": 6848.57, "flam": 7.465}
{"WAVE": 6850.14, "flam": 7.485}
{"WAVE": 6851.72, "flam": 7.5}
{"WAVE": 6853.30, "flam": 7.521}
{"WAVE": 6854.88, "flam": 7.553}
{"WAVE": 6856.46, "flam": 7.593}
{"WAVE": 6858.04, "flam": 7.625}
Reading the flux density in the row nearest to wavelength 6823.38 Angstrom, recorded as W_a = 7.413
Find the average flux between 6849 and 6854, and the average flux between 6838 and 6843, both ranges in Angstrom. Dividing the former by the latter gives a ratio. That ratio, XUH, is 1.03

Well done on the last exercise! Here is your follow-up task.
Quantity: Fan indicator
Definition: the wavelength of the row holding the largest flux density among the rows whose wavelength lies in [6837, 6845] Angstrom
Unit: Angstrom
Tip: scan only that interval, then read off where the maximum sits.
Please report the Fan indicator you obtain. 6843.84 Angstrom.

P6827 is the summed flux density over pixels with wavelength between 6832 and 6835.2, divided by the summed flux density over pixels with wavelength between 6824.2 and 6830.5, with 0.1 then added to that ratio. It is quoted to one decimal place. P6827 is 0.6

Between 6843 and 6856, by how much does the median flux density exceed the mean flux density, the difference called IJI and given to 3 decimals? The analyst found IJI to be 0.015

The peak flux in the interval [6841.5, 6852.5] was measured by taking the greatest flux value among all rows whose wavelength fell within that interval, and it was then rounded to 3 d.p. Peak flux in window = 7.500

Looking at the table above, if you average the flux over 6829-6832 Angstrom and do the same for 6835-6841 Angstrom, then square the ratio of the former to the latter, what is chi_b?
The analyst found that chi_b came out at 1.07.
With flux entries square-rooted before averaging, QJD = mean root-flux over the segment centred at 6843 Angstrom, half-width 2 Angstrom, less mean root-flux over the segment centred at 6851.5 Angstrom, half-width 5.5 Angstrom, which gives -0.03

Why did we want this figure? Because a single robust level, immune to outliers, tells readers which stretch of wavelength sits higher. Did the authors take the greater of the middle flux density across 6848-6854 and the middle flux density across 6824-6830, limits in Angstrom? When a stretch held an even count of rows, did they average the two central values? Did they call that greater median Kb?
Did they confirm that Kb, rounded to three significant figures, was 7.56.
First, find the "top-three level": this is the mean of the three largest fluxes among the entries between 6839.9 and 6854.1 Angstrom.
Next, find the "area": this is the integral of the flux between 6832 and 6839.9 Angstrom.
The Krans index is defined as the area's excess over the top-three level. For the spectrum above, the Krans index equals 51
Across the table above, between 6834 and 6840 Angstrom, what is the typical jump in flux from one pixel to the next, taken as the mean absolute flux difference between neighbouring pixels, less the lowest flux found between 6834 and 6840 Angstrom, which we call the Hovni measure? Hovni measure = -7.24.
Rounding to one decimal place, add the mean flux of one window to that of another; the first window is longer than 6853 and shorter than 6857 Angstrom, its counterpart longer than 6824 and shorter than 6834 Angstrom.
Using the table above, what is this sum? 15.1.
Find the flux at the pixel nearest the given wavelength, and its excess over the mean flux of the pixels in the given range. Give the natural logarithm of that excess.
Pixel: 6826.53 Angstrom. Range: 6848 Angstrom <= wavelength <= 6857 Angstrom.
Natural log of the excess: -4.0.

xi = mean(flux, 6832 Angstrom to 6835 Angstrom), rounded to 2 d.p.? 7.49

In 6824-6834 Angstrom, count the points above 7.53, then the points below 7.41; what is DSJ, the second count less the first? -4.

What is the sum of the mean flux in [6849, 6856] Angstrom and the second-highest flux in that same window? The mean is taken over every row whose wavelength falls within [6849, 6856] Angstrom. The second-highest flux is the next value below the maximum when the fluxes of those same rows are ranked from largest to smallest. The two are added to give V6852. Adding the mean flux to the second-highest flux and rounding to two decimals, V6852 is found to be 15.04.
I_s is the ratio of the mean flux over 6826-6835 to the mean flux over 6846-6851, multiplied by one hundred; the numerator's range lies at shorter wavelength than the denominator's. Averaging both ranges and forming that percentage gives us 101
